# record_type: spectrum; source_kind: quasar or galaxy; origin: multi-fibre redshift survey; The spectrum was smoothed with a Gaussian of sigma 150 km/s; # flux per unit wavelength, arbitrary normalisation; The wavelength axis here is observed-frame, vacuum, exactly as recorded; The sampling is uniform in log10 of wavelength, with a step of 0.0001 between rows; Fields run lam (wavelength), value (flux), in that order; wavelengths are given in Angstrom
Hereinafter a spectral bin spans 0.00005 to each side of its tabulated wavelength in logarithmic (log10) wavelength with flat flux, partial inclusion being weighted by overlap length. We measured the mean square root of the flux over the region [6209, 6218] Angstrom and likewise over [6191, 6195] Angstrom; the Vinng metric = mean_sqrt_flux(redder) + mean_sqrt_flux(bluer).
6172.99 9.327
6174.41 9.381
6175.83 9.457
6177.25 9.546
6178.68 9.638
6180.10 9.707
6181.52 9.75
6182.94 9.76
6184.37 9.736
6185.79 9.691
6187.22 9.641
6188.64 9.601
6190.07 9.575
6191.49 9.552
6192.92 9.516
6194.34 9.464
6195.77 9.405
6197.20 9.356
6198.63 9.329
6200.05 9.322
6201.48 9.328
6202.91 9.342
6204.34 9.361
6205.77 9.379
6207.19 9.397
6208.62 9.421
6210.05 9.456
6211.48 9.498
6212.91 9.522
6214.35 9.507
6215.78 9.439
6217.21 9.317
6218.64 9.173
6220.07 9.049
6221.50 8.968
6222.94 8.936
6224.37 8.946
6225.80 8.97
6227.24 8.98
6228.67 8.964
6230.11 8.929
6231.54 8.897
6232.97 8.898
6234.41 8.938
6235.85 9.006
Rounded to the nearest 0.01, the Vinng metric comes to 6.16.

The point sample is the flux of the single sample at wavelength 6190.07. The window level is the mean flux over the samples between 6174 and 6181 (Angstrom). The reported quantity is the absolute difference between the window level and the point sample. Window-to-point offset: 0.0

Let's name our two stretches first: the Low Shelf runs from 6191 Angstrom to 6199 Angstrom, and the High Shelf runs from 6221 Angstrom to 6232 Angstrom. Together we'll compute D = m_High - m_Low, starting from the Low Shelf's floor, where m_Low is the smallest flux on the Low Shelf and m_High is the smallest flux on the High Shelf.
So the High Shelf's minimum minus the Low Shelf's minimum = -0.43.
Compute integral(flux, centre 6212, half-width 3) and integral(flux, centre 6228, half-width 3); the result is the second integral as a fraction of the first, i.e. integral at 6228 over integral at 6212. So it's 0.95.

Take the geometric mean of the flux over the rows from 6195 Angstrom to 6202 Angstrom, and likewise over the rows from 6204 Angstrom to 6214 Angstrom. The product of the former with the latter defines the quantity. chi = 88.2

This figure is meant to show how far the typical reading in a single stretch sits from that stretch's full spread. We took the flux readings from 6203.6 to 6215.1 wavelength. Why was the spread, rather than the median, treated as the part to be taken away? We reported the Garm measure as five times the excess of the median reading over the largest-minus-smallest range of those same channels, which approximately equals 46.4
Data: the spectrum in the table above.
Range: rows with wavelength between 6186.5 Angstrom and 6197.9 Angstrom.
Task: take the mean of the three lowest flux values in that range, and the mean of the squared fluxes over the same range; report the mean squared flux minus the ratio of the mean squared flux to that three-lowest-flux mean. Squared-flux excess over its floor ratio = 81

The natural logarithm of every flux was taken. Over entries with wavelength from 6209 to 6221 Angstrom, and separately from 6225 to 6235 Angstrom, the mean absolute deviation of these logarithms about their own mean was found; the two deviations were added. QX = 0.018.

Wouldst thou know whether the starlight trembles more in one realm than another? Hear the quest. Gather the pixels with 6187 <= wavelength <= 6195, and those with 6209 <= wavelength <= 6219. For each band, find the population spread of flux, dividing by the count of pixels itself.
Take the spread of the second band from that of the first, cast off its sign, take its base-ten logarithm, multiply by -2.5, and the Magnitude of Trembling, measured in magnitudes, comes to 3.0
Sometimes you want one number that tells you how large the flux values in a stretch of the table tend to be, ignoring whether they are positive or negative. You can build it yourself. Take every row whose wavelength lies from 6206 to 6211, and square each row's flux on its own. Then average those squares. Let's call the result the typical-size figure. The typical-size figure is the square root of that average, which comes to 9.42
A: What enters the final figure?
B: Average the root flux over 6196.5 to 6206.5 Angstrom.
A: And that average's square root 1.75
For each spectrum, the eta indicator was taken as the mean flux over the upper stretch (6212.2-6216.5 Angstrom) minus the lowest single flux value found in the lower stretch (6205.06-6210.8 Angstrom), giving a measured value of 0.1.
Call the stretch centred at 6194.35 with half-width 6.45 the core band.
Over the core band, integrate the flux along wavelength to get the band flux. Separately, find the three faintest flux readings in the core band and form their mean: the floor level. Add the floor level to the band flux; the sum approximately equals 131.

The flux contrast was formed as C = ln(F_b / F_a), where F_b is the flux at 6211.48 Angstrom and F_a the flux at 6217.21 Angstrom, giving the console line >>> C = 0.019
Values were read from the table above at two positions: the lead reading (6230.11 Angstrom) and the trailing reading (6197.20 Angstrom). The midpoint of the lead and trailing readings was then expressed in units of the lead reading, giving 1.02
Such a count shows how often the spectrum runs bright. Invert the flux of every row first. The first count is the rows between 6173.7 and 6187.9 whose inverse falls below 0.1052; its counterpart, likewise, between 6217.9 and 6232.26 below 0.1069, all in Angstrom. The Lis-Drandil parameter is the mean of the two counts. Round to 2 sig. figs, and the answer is 4.0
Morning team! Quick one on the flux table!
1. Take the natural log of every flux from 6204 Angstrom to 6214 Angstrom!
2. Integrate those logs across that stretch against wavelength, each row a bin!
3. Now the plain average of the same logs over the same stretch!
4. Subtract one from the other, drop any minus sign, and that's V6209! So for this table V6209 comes 20.2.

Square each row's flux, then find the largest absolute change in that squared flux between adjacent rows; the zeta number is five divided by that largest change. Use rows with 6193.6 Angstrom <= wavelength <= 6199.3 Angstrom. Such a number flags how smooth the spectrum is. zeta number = 4.5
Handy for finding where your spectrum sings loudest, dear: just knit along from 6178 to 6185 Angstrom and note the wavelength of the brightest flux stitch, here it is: 6182.94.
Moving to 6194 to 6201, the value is 6194.34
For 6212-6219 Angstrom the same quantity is 6212.91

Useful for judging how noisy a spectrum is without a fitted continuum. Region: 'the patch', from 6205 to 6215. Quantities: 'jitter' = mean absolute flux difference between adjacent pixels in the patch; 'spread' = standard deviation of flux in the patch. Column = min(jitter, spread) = 0.026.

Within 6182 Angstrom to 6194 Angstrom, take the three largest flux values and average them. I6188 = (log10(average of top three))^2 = 0.98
